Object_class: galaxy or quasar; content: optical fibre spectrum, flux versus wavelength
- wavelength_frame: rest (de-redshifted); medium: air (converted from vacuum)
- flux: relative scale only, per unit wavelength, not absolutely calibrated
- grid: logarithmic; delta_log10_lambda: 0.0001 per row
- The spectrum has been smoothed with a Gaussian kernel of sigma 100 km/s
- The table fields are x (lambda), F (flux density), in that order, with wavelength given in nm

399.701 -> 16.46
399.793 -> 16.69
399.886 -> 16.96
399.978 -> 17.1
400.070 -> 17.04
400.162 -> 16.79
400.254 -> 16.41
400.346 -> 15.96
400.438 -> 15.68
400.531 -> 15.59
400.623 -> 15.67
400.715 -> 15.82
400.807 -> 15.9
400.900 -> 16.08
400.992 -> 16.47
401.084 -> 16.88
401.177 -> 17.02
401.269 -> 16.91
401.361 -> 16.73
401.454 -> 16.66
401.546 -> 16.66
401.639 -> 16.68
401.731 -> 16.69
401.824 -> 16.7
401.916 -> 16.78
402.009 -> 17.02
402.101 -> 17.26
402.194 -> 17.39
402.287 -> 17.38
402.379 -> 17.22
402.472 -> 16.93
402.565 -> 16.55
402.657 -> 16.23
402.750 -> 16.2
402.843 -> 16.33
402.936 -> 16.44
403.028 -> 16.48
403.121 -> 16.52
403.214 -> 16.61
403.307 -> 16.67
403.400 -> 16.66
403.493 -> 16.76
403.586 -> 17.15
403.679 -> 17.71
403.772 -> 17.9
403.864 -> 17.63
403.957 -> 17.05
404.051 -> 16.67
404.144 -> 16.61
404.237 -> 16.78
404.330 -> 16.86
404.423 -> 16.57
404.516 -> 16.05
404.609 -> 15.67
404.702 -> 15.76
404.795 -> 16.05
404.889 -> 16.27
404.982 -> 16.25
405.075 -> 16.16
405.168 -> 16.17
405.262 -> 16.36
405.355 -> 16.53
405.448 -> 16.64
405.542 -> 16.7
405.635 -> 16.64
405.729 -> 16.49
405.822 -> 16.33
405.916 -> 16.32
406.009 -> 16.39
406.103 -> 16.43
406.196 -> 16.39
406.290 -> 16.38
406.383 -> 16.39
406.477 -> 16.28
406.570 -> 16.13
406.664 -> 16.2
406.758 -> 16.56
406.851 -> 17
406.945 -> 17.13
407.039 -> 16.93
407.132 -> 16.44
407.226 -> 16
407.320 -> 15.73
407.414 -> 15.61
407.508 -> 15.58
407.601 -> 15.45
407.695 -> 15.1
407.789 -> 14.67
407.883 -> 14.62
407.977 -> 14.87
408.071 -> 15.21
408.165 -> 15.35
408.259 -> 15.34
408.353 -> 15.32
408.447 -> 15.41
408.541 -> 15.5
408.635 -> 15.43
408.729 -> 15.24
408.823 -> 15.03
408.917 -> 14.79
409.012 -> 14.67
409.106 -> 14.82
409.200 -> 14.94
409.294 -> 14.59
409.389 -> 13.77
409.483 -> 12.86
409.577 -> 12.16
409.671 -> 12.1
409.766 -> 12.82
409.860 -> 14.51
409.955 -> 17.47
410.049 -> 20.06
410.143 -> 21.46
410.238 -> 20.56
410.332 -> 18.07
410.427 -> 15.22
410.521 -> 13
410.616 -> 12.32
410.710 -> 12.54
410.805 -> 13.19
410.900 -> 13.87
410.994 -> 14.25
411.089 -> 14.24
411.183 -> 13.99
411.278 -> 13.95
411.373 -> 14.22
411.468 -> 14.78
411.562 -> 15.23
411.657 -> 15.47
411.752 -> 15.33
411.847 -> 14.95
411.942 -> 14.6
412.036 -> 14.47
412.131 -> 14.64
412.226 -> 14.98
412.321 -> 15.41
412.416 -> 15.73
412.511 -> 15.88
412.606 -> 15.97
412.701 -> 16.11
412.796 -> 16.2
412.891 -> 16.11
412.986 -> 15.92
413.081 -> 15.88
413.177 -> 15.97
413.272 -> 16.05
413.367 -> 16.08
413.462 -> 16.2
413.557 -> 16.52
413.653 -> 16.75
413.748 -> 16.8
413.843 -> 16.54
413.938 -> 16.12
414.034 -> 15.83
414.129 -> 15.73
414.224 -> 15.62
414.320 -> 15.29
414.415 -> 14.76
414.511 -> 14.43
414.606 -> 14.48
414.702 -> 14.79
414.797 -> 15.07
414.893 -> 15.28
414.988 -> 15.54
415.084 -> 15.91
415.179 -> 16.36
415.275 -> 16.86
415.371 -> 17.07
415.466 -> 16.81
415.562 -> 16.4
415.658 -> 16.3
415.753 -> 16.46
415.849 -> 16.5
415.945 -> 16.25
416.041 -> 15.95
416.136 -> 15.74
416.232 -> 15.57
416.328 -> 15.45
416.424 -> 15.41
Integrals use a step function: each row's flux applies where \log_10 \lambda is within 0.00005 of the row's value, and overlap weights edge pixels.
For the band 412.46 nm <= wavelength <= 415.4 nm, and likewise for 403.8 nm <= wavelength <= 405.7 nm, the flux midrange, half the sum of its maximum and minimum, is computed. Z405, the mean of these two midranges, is 16.20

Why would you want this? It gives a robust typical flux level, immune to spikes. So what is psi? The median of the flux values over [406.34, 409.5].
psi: 15.4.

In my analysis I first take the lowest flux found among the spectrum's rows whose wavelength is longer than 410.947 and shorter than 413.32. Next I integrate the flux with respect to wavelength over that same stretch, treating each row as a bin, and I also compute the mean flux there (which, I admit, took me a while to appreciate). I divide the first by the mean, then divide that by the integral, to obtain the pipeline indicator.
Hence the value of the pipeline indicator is 0.0254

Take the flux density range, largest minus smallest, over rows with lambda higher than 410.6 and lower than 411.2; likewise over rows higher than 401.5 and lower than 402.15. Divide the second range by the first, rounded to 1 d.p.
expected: 0.3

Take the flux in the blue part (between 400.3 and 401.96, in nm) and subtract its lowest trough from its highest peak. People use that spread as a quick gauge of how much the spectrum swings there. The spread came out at 1.4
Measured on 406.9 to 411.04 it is 9.4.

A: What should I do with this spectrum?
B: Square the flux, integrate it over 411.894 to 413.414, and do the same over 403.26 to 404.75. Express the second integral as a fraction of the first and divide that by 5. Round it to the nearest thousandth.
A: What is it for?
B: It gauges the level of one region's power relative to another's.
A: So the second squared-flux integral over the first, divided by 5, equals 0.226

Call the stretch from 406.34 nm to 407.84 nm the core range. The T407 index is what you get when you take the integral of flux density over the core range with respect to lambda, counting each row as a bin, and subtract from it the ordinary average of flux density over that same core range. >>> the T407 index 8.03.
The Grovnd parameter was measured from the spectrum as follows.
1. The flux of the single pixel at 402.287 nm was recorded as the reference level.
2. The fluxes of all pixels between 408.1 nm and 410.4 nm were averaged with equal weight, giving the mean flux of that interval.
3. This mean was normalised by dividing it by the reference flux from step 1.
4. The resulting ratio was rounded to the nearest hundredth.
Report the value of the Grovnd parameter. 0.89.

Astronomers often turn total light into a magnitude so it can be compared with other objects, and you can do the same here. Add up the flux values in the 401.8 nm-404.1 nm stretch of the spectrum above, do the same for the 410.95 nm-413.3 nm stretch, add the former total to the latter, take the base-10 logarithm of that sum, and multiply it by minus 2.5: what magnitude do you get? -7.261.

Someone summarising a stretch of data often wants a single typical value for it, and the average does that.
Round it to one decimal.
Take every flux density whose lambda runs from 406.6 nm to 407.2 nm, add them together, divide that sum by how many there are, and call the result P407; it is 16.7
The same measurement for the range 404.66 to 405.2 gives 16.1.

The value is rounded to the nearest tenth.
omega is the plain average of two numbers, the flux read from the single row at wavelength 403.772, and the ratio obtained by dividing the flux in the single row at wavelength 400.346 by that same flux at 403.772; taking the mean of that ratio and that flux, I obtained 9.4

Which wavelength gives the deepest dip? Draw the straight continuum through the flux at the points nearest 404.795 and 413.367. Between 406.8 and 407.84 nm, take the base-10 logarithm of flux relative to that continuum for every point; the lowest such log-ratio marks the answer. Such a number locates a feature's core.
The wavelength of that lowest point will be 407.789 nm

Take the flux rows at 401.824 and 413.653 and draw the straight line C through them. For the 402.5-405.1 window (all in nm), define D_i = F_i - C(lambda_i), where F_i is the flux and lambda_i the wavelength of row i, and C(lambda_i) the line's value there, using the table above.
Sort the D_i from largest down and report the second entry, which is 1.0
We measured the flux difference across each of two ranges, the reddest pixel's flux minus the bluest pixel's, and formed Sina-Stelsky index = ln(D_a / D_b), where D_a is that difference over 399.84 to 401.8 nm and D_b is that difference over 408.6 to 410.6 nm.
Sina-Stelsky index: -2.2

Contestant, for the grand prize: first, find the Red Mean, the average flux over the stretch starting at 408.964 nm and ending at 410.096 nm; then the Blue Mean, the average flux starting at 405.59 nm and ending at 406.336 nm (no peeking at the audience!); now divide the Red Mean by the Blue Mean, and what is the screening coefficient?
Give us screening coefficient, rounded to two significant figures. 0.89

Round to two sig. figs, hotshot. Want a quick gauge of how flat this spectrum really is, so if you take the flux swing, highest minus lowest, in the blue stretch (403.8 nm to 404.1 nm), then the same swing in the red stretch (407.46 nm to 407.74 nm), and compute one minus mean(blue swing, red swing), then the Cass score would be 0.28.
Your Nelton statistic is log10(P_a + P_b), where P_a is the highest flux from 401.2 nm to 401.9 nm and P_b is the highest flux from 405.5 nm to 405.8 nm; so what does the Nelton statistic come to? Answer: 1.53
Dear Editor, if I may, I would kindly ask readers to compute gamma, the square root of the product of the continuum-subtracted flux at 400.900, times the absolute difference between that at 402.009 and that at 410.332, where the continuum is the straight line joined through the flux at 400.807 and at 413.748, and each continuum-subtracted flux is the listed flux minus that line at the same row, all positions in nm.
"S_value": 0.29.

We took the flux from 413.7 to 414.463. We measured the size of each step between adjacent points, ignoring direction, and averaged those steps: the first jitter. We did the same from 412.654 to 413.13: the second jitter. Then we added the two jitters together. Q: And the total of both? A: 0.39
